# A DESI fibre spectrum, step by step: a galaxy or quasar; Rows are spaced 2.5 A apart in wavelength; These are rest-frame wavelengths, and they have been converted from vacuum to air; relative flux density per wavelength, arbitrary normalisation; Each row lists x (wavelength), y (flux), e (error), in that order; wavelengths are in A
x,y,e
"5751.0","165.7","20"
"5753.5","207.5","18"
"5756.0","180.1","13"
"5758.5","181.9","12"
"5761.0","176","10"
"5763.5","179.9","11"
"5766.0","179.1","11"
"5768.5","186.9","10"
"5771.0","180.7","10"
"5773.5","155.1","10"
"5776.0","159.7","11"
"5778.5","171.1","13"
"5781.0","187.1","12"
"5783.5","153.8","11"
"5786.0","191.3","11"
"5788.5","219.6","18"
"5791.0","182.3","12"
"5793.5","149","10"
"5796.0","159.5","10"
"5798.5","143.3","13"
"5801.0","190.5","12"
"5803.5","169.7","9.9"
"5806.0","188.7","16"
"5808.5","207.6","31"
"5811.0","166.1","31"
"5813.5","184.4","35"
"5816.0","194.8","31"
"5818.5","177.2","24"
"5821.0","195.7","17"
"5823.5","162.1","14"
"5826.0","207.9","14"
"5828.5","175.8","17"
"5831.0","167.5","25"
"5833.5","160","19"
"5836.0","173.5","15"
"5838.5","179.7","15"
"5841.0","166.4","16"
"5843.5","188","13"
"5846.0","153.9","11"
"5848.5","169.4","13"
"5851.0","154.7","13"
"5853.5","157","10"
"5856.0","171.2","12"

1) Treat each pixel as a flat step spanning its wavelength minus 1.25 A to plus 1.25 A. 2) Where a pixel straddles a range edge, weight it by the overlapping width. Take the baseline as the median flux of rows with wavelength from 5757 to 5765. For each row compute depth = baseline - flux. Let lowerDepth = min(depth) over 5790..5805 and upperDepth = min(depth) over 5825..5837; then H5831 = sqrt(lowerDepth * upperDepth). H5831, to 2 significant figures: 17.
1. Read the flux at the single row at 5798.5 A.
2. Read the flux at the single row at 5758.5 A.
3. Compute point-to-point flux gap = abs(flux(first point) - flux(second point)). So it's 39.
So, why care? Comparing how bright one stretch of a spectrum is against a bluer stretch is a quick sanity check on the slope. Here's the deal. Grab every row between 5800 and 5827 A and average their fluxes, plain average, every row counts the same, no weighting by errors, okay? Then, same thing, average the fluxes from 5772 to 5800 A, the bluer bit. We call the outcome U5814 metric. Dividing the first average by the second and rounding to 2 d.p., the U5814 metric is 1.09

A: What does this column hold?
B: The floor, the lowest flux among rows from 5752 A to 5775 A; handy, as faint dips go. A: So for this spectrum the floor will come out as 155.1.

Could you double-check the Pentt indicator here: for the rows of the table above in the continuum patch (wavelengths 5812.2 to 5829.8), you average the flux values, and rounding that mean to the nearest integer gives 185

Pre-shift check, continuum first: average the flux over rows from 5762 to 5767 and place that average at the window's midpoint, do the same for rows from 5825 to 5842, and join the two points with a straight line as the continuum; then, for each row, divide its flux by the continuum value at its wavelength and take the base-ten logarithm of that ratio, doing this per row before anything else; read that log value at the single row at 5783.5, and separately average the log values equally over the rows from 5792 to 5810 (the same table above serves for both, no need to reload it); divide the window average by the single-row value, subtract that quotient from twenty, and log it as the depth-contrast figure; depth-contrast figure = 19.8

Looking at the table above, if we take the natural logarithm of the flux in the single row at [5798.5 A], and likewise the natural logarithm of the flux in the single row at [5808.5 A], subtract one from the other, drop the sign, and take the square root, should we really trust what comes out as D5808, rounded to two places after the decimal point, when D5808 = 0.61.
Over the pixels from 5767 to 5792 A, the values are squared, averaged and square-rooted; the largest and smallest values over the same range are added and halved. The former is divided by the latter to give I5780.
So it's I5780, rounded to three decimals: 0.963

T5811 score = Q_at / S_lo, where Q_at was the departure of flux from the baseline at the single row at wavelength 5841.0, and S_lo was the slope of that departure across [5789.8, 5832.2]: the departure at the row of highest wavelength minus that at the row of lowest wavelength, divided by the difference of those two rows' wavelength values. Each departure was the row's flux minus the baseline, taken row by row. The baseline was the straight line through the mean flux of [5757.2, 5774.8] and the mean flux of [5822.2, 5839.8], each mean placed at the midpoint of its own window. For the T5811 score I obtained 25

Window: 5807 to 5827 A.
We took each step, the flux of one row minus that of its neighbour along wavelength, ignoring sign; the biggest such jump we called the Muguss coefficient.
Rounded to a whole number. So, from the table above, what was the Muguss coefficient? 46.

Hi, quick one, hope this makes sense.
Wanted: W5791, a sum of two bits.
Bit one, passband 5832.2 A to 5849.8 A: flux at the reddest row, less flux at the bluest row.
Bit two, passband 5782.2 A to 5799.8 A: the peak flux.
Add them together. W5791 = 229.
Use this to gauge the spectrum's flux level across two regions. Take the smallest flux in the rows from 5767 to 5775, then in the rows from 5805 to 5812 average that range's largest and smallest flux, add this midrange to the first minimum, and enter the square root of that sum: 18.5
